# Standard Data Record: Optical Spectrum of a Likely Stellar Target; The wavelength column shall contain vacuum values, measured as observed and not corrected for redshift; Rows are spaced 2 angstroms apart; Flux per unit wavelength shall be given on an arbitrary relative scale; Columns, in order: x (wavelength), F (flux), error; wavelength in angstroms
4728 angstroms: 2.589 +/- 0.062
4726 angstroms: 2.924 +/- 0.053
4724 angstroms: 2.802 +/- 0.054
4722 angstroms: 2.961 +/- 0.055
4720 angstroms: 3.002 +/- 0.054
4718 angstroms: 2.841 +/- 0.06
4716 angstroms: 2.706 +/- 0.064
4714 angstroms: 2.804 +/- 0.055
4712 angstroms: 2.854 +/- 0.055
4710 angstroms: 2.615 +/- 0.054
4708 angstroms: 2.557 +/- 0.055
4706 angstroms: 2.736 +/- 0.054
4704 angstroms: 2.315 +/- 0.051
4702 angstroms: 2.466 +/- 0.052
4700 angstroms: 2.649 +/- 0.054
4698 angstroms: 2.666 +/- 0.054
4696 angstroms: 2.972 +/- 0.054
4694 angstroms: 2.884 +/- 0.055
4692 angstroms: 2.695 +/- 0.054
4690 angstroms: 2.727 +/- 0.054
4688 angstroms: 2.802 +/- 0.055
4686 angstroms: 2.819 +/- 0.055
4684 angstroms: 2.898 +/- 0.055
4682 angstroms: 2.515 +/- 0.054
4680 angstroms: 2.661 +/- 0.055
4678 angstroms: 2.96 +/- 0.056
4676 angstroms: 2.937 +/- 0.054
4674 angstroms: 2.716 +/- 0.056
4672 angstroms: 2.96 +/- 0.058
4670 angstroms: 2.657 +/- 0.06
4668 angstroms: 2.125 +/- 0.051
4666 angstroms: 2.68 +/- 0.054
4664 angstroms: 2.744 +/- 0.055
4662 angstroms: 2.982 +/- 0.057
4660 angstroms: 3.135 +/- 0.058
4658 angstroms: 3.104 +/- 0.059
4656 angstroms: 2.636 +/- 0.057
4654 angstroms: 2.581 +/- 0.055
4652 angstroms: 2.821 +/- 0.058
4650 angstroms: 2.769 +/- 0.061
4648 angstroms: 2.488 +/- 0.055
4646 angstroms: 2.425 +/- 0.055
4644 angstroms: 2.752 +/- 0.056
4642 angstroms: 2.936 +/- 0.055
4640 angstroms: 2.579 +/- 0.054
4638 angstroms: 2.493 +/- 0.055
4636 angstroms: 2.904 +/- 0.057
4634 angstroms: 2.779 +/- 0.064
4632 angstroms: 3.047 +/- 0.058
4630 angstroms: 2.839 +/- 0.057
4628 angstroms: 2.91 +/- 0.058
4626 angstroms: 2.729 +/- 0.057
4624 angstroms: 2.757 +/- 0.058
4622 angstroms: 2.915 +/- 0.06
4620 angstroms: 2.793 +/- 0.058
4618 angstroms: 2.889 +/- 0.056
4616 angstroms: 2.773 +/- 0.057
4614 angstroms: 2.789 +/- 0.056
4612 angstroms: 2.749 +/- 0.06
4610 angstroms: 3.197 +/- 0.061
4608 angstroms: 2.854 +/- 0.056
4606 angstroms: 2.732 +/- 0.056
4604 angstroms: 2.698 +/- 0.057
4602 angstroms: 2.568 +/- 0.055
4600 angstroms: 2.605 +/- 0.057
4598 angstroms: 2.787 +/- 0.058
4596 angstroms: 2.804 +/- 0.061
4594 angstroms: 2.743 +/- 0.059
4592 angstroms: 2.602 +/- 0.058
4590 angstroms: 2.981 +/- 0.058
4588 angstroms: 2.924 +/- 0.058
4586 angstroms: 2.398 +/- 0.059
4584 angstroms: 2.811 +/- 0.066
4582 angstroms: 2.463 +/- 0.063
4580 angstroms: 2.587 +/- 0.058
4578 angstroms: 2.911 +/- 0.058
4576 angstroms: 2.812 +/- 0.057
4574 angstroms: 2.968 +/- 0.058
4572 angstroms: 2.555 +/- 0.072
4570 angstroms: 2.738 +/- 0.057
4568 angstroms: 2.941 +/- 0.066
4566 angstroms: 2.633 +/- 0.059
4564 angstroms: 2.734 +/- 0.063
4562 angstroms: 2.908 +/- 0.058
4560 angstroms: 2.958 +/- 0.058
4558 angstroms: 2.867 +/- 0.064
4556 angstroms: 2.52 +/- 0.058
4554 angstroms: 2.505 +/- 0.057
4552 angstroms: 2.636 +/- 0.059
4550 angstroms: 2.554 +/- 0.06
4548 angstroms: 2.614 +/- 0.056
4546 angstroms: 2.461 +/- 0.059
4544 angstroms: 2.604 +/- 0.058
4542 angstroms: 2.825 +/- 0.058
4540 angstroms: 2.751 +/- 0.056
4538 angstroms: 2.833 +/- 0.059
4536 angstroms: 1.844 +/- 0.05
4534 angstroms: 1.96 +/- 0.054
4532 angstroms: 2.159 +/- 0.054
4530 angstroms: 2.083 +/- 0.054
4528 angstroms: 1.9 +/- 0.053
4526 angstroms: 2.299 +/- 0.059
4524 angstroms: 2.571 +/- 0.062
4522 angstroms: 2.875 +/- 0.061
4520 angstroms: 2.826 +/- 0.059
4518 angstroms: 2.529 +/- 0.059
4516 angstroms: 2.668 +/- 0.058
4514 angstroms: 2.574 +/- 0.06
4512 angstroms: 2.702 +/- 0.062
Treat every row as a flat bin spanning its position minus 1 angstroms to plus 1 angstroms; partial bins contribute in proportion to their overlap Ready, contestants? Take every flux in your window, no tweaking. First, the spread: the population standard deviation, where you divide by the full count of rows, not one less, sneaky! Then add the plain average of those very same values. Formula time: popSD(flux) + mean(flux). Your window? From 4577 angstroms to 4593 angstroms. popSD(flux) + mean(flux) 2.92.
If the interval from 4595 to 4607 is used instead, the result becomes 2.79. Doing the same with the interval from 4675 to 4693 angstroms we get 2.92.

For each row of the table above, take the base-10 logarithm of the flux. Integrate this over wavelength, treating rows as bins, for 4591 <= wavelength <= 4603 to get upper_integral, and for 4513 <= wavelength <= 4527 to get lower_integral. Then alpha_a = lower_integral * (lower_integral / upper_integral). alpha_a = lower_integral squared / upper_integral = 6.6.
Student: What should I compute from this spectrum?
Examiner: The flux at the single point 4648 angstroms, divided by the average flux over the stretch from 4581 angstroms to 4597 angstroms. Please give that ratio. 0.92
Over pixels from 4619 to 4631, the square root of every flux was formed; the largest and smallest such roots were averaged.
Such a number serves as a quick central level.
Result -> 1.680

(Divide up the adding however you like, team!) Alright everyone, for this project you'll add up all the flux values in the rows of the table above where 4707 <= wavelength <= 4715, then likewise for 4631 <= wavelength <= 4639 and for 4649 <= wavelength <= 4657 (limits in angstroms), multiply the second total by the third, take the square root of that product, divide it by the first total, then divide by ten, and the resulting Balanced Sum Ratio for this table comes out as 0.1017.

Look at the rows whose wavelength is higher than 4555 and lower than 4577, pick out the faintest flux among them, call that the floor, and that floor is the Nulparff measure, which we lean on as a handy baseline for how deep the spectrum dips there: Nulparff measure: 2.52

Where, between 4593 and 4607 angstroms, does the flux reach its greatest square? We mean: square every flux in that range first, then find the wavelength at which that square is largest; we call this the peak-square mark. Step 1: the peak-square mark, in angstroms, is 4596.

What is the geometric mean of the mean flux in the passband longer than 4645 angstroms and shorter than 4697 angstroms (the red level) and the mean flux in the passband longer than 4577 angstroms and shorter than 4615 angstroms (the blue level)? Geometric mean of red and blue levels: 2.75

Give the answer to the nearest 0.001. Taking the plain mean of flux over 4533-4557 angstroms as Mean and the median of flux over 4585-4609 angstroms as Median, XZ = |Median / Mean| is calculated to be 1.091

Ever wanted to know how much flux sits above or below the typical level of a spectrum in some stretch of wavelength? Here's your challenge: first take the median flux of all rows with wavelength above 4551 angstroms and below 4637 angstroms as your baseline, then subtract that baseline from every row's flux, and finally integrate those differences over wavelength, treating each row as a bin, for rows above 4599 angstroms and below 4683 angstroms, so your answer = -1.7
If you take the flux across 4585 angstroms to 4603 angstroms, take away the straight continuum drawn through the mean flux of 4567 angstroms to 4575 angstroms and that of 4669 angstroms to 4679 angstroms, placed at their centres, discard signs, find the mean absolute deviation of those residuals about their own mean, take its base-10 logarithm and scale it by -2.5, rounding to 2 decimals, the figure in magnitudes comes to 2.54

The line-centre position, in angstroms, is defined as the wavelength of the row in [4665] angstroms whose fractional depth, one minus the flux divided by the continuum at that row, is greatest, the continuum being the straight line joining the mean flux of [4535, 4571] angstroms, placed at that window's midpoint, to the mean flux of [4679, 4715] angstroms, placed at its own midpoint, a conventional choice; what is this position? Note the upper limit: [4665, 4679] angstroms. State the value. 4668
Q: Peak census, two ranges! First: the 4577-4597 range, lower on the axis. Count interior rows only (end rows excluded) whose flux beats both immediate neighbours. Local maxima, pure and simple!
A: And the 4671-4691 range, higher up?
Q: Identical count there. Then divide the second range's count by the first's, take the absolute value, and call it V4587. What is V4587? 1.00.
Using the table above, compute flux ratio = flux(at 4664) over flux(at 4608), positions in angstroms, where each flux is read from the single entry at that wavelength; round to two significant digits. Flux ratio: 0.96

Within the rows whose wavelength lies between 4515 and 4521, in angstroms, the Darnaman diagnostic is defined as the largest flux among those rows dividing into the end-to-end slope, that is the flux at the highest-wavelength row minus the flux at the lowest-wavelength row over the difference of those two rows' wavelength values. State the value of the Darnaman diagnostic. 0.014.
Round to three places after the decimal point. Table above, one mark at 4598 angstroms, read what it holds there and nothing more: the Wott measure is 2.787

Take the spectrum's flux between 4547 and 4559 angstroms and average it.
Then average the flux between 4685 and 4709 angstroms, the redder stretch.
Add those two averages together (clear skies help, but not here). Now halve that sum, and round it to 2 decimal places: 2.65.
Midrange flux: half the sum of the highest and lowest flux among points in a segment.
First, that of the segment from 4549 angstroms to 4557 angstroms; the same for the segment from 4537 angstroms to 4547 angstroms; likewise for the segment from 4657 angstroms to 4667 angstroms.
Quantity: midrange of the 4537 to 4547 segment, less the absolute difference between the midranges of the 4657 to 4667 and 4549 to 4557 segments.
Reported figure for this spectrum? 2.31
